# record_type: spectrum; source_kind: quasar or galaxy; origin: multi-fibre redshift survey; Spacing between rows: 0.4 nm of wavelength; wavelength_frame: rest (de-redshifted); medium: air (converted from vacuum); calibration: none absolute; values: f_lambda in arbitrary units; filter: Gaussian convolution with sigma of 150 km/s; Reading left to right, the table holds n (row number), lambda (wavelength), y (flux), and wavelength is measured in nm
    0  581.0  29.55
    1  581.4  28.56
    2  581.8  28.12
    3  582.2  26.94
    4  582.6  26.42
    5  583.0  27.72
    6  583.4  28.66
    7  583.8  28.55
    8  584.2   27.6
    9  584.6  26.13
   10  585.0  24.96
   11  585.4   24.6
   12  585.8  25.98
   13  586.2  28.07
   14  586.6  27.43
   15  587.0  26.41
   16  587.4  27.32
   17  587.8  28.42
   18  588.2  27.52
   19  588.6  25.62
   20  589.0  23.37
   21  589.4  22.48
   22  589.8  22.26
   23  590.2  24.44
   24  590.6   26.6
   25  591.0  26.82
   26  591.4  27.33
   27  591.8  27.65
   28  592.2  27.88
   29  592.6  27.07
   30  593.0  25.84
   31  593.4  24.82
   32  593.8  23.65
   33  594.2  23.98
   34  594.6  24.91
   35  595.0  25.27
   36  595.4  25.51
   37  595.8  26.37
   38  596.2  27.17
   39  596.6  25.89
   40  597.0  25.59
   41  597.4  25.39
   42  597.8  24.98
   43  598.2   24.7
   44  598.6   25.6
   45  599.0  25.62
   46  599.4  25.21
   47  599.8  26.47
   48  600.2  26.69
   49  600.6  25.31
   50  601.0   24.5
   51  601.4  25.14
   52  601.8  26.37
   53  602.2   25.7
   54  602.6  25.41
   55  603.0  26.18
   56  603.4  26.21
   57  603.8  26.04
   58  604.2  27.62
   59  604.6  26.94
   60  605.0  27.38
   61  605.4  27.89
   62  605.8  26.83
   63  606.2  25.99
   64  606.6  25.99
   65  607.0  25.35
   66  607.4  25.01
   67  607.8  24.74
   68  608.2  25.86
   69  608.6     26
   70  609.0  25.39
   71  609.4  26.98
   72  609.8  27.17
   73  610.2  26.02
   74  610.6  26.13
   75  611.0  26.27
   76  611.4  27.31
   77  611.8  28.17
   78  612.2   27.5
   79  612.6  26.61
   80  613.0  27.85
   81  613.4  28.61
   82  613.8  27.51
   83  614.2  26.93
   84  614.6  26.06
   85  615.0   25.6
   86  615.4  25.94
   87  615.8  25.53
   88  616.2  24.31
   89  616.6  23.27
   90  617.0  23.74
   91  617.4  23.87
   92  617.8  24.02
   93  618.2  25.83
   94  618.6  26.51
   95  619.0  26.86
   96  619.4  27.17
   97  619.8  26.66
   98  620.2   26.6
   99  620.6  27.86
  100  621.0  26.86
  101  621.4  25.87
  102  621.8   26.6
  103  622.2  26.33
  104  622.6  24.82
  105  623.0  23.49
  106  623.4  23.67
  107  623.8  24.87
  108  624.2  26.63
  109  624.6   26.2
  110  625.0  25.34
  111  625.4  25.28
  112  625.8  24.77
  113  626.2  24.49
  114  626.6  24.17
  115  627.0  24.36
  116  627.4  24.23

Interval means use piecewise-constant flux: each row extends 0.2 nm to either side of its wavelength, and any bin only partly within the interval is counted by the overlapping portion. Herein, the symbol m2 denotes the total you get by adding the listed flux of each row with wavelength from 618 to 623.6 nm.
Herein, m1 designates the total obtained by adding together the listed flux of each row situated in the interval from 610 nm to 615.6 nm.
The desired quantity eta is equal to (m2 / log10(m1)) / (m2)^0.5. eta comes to 7.42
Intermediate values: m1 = 377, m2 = 365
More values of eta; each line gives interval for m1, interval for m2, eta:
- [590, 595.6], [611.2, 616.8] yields 7.53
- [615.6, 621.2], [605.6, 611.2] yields 7.46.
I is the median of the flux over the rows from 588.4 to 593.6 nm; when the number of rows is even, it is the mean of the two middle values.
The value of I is 25.8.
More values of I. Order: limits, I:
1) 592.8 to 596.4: 25.3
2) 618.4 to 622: 26.7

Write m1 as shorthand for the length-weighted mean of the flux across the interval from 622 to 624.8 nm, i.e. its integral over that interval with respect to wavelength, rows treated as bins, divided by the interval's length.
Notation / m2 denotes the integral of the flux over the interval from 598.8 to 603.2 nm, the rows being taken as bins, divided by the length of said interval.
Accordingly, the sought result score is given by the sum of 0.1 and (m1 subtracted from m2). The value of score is 0.6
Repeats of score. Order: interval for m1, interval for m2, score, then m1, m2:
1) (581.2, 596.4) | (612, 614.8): 1.1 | 26.3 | 27.3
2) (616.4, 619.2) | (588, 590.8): -0.2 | 24.9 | 24.6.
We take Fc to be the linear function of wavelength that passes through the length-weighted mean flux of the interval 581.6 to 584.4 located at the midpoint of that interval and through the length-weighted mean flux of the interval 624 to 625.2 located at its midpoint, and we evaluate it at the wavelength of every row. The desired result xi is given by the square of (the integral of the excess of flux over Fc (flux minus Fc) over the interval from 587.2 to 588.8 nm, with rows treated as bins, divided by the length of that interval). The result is 0.1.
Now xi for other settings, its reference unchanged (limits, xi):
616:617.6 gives 6.6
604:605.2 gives 0.2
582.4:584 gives 0.0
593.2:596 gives 5.4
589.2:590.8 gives 12.2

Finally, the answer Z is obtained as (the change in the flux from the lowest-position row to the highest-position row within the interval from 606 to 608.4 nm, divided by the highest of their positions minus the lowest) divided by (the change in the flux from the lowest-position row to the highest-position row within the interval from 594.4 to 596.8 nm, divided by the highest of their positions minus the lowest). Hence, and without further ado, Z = 0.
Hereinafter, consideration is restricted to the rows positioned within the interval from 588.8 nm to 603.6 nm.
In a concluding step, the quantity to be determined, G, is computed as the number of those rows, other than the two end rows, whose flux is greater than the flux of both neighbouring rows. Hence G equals 5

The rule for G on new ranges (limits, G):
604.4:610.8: 3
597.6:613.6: 9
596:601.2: 2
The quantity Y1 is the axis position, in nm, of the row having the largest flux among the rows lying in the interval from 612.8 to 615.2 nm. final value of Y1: 613.4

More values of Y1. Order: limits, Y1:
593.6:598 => 596.2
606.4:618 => 613.4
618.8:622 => 620.6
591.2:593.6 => 592.2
